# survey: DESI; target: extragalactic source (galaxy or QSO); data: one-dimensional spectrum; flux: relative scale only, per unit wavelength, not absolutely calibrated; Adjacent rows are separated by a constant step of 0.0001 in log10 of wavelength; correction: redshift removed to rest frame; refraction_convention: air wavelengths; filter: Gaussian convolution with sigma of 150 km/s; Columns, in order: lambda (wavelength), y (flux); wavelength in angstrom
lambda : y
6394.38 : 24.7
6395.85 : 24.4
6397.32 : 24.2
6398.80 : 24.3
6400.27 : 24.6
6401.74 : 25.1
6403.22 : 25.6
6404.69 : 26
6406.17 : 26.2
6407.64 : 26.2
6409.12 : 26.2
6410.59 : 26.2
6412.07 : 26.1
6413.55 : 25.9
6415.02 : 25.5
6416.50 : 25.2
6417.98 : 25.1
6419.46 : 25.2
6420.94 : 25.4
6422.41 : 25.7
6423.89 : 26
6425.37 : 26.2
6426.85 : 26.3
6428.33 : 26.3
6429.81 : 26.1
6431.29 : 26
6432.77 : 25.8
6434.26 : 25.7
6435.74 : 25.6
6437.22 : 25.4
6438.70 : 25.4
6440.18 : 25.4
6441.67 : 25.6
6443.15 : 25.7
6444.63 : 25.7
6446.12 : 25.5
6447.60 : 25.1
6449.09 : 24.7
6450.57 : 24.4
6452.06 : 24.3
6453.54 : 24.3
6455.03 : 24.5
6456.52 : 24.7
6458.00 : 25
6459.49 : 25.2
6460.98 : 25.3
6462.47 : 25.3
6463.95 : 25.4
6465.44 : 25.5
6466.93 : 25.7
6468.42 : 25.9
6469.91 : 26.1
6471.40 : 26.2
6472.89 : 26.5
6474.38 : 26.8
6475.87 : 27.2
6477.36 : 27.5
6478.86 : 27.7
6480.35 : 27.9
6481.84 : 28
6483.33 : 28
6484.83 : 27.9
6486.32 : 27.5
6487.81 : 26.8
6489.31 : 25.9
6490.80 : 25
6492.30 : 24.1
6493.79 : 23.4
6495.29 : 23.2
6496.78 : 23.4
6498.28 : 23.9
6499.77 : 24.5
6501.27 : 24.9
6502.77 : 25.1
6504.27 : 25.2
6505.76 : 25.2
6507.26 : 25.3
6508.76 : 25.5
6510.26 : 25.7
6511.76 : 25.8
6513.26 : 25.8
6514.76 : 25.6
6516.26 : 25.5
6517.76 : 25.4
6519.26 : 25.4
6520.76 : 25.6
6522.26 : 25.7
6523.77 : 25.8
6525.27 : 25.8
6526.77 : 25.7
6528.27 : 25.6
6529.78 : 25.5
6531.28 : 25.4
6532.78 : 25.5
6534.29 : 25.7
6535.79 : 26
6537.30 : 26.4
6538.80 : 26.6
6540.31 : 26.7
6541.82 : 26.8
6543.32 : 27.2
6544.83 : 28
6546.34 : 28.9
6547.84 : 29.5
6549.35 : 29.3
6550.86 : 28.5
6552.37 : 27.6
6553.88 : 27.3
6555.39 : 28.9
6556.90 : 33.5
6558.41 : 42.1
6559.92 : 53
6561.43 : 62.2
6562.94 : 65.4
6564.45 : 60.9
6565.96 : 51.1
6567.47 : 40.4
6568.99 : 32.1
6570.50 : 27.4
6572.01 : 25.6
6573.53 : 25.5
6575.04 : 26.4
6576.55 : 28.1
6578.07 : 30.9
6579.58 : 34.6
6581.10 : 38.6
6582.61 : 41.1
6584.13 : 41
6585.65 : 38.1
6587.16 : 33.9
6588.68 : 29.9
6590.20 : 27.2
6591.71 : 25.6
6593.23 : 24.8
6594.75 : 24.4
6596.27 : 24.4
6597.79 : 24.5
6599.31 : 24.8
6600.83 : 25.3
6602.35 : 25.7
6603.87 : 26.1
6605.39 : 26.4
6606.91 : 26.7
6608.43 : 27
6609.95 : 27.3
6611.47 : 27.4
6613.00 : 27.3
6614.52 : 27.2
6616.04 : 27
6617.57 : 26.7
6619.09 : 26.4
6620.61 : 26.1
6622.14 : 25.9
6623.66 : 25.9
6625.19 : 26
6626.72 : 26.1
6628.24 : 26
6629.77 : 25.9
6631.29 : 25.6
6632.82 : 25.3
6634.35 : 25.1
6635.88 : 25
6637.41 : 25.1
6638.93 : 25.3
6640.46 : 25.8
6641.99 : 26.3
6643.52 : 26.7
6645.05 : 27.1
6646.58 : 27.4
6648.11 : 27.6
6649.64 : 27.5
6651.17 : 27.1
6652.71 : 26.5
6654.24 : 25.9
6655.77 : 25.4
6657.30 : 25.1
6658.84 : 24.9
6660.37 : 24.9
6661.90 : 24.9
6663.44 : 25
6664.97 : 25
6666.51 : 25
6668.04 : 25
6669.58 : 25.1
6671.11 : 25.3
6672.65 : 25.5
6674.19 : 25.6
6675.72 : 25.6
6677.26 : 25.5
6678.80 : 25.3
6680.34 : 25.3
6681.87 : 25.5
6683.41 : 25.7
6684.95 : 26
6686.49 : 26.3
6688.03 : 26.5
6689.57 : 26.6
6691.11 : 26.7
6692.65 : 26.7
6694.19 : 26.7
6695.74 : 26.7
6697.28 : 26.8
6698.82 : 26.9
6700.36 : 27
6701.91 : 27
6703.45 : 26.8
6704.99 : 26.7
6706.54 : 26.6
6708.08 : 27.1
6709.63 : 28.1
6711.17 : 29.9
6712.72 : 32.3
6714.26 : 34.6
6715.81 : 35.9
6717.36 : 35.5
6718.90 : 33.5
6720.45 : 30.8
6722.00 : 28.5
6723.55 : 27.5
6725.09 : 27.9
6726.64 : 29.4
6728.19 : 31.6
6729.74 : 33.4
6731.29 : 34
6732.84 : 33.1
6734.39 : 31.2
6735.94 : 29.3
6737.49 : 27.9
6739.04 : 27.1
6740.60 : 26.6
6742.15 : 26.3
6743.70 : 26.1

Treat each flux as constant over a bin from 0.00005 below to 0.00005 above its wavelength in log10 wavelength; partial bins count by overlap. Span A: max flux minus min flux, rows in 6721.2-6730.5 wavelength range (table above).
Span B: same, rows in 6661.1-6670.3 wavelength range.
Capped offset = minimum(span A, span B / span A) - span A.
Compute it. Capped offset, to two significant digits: -5.9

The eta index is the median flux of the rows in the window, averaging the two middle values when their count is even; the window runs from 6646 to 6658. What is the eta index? 26.8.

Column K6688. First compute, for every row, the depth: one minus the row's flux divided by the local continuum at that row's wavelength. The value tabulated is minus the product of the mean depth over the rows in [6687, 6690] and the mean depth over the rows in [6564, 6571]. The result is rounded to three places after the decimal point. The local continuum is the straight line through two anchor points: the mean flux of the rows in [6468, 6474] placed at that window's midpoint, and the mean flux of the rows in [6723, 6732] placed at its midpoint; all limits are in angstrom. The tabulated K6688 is 0.059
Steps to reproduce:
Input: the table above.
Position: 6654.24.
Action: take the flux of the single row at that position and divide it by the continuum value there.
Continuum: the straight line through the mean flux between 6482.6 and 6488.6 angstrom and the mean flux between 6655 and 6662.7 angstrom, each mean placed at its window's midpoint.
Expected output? 1.03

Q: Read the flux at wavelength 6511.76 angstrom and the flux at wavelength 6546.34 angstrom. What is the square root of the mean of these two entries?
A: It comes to 5.23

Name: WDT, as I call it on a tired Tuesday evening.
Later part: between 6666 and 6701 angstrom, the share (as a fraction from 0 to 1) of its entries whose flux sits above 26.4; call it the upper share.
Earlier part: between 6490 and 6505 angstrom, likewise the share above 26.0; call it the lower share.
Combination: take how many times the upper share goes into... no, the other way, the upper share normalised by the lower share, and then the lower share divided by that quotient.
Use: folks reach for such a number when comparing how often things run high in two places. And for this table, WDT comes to 0.00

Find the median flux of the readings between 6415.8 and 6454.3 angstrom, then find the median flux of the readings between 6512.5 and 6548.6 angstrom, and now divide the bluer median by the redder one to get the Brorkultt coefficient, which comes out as 0.99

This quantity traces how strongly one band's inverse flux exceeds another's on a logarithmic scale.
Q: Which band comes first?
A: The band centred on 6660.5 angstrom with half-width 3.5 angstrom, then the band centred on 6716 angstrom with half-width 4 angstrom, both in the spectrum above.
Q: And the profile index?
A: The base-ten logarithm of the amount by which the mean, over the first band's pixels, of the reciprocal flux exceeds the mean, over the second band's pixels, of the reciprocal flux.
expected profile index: -2.0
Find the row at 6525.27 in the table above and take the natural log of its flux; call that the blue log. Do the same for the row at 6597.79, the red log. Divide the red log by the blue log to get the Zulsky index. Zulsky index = 0.98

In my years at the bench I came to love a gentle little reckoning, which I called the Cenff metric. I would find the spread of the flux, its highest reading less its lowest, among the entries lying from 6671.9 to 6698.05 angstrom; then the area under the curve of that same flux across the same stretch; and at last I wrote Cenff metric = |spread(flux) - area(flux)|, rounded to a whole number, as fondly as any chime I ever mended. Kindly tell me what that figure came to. 680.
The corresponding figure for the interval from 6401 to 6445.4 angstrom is 1142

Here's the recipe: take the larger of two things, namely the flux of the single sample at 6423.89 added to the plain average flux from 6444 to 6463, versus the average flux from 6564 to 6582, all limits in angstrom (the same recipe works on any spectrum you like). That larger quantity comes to 50.9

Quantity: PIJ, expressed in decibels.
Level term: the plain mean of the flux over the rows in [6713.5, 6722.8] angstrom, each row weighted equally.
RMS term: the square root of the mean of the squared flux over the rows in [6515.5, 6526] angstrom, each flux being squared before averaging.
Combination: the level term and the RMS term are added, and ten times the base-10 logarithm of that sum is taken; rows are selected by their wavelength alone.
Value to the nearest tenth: 17.7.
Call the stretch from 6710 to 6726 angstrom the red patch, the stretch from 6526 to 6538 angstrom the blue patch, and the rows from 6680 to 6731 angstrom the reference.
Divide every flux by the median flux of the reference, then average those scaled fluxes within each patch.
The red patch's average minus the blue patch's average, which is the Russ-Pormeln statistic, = 0.22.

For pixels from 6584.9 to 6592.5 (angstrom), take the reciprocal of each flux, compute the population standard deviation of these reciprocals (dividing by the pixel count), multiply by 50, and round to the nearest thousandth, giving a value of 0.233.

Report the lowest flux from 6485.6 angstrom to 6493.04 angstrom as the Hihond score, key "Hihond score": 24.1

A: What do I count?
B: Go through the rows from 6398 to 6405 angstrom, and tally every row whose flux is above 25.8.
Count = 1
